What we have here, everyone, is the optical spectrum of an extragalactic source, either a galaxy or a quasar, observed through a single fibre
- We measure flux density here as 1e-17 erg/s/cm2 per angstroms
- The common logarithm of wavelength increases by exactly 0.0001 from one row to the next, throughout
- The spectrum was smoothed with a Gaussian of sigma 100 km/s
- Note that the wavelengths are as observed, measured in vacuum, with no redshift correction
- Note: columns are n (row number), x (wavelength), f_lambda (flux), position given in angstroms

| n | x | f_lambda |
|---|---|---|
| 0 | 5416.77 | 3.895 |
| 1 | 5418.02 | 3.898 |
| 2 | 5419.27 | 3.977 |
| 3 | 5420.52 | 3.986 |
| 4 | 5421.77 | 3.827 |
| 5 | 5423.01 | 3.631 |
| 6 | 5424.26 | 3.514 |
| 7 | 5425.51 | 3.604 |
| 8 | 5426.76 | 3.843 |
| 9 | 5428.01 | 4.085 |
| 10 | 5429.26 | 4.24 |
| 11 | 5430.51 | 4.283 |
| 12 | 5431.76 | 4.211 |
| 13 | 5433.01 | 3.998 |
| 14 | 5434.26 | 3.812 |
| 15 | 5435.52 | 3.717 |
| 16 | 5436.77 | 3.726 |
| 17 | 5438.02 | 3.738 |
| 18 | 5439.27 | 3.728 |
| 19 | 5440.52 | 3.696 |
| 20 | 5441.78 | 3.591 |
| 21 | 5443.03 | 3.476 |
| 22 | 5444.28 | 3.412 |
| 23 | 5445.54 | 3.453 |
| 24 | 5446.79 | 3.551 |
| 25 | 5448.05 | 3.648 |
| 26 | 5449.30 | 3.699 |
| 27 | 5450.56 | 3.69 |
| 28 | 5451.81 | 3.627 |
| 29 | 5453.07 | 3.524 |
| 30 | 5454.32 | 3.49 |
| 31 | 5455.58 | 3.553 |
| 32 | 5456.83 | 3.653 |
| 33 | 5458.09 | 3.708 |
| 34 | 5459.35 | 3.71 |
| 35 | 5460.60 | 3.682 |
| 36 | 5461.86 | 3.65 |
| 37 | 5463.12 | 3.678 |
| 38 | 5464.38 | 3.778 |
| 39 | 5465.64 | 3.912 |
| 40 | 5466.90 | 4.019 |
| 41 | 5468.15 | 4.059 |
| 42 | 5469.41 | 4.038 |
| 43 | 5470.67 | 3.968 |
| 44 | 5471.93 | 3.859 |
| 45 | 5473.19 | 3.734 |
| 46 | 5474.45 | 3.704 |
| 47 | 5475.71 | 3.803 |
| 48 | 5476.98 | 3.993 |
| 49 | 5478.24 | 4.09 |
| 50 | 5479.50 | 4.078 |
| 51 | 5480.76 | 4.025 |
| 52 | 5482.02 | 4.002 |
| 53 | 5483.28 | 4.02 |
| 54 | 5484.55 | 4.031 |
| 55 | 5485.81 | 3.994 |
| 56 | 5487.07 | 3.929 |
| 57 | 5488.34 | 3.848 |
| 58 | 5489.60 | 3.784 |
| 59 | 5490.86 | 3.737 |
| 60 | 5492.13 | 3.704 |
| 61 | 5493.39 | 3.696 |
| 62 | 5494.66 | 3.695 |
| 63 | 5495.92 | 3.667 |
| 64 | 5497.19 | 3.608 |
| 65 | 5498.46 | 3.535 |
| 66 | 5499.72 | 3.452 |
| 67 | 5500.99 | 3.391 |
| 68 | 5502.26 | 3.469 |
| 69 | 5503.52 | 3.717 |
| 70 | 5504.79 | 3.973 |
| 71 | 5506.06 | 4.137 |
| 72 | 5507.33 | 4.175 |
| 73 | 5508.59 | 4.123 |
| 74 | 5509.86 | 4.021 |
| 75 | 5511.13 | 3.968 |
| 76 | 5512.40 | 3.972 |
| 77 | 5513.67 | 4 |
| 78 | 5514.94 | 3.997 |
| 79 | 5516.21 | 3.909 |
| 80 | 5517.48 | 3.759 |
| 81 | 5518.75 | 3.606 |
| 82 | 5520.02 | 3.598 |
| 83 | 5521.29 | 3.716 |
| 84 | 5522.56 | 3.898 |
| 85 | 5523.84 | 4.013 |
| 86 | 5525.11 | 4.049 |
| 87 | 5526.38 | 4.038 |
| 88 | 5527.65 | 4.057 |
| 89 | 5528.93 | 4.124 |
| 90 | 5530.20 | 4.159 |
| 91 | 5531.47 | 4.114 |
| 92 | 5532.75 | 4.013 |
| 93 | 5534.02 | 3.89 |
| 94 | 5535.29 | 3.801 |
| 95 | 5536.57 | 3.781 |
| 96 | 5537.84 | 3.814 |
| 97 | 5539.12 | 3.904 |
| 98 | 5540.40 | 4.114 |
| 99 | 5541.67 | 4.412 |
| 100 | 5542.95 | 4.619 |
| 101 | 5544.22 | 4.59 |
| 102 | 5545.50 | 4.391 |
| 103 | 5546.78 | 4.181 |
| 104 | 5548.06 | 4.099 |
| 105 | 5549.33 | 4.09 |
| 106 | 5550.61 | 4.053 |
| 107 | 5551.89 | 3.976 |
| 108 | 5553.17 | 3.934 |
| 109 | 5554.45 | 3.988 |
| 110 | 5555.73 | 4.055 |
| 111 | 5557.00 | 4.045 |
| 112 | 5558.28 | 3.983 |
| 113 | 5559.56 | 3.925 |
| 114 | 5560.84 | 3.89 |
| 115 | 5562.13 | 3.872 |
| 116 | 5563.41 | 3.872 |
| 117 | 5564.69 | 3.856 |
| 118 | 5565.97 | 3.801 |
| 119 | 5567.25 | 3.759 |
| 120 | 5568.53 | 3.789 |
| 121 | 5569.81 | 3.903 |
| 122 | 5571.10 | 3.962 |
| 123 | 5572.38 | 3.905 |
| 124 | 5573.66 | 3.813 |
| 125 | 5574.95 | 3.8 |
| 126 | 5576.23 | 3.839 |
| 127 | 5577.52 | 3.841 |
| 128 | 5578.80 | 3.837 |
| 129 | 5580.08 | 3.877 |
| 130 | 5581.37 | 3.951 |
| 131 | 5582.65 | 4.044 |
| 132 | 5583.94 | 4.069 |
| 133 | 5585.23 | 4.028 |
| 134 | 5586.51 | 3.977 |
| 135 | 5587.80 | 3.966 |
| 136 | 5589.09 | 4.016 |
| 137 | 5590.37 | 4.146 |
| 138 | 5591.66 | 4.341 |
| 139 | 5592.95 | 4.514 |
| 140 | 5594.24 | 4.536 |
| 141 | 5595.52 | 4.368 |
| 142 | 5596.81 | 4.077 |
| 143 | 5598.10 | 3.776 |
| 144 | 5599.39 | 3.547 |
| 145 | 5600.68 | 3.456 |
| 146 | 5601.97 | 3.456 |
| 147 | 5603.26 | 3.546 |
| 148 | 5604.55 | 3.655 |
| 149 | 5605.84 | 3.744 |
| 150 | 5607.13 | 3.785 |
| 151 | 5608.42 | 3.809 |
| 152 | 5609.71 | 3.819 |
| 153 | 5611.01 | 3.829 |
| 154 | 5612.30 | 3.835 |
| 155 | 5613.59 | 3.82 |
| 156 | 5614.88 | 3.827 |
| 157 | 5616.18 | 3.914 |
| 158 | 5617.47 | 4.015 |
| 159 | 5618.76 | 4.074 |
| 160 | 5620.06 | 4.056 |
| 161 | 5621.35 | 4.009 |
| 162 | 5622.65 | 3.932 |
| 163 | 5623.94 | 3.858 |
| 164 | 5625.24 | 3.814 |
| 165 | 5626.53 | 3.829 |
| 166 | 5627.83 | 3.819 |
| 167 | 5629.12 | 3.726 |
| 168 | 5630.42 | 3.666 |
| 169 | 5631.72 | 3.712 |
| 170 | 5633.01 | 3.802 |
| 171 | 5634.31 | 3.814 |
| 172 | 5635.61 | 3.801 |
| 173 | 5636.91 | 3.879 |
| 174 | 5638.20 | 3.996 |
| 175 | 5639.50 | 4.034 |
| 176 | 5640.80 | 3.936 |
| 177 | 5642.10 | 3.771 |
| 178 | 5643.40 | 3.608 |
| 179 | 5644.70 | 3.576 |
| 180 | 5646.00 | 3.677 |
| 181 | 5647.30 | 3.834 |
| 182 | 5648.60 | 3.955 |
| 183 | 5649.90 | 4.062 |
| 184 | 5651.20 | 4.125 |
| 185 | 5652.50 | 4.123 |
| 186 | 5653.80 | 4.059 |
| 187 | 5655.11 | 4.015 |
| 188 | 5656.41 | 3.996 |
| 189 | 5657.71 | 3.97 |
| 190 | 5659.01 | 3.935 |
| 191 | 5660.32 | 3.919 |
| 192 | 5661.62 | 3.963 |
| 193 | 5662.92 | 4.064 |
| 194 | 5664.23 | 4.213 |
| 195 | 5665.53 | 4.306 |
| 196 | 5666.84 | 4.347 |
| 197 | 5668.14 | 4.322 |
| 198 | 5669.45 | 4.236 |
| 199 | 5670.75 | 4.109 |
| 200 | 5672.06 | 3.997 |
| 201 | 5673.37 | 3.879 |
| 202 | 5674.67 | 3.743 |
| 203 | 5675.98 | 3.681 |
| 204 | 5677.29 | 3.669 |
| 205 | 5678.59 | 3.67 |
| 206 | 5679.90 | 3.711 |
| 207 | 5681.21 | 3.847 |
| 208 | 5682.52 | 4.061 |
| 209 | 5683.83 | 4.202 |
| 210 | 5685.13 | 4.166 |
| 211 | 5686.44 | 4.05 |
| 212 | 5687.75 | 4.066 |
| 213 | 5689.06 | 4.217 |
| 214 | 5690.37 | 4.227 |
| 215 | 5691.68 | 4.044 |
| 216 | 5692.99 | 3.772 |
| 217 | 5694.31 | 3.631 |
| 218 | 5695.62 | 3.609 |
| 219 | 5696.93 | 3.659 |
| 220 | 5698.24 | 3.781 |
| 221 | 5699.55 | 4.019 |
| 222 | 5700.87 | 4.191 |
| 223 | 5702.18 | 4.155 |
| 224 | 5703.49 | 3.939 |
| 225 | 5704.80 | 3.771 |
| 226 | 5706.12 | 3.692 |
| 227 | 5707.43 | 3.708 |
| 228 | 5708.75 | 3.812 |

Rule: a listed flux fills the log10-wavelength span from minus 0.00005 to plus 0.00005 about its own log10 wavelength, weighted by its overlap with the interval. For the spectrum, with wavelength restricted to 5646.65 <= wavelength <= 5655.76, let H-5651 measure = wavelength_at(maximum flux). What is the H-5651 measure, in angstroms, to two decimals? 5651.20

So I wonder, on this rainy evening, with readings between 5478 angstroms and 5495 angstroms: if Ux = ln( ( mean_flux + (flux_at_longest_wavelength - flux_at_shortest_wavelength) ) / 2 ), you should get 0.56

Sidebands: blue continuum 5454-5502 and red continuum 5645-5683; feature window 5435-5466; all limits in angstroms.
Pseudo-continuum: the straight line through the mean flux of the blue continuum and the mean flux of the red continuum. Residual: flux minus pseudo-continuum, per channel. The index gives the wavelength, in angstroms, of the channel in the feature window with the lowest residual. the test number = 5444.28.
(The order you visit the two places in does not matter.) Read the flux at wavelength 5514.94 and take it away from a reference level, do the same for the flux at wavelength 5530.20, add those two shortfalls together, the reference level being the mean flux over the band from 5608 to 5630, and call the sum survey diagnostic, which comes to -0.4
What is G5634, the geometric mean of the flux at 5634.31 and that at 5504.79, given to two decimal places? 3.89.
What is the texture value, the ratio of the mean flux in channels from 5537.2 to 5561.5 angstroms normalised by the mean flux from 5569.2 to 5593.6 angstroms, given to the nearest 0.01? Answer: 1.03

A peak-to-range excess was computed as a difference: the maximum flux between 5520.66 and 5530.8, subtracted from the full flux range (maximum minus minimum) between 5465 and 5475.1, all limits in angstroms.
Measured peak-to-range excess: -3.80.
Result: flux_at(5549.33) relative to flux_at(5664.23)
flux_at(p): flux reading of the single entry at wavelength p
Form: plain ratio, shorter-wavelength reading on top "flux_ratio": 0.97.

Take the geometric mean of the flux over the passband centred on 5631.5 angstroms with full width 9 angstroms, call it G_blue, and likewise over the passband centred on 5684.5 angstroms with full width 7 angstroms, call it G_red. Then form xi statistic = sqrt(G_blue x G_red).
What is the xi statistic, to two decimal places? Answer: 3.91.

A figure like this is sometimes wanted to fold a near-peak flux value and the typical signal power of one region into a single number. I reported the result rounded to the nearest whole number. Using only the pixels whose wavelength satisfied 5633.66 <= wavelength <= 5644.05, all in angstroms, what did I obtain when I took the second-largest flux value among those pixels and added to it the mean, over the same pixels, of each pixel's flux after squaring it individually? 19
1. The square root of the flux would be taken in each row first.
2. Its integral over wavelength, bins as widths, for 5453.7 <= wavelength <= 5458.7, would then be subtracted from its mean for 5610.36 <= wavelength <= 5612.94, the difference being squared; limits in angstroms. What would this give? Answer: 57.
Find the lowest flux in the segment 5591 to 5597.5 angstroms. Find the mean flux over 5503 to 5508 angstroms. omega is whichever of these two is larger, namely 4.08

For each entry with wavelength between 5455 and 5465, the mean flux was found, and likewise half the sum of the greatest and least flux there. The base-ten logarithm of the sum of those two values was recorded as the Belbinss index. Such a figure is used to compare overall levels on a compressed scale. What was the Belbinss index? 0.866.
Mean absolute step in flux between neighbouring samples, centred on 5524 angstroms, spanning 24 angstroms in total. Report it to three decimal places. 0.076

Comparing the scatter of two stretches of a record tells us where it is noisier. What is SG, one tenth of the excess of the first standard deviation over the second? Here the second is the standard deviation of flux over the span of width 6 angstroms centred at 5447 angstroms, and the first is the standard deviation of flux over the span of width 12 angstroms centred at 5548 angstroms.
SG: 0.013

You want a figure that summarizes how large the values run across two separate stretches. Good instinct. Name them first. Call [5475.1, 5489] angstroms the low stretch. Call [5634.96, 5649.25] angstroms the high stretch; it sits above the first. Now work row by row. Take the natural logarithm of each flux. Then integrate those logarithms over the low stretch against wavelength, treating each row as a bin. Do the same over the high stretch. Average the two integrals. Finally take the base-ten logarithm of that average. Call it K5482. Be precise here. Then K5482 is 1.283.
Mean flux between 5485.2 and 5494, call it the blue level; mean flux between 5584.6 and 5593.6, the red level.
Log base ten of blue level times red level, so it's 1.20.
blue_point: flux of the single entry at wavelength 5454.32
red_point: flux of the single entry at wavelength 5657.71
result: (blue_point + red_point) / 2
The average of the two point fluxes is 3.7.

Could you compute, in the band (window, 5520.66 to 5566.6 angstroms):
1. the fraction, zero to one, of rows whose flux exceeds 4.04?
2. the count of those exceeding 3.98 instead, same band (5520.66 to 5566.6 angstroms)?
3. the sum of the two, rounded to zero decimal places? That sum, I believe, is 21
